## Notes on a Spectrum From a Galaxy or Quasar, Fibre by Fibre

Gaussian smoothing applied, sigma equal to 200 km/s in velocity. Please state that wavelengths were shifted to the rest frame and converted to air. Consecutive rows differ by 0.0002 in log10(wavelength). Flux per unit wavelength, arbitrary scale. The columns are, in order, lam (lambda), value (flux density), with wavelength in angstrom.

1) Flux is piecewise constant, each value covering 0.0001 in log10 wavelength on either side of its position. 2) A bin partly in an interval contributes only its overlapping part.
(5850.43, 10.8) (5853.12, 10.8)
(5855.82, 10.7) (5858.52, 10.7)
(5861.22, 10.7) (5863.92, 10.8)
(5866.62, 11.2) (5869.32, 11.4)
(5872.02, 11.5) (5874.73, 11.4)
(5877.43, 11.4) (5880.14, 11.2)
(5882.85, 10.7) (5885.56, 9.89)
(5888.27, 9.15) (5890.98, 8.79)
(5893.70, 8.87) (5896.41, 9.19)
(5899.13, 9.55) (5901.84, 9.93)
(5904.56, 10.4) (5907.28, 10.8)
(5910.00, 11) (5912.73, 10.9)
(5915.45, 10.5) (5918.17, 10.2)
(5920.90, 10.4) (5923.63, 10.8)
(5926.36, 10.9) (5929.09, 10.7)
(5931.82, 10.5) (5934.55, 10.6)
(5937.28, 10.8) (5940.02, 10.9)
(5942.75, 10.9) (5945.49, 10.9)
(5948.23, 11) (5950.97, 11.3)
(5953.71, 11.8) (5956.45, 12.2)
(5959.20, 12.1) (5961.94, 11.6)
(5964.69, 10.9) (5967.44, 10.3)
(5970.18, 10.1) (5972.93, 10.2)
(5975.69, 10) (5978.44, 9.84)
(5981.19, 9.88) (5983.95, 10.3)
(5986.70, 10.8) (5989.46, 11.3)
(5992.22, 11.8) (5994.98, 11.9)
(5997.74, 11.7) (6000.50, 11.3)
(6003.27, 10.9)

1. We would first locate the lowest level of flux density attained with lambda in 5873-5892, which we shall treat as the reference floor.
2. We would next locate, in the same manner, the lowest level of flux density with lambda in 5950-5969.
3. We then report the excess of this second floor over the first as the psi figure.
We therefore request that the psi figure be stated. 1.5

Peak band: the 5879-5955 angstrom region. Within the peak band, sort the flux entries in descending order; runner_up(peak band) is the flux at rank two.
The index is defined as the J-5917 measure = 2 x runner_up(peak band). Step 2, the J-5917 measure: 22.6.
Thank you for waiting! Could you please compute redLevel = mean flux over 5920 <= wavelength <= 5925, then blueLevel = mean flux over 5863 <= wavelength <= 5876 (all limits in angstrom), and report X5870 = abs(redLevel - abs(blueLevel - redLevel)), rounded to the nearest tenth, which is 9.9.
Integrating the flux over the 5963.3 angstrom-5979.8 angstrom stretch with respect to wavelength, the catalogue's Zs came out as 169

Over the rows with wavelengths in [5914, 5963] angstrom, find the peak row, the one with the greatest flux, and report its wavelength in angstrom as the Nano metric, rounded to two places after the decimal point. 5956.45 angstrom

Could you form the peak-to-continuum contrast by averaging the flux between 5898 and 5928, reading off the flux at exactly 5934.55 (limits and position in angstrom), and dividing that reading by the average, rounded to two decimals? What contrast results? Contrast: 1.01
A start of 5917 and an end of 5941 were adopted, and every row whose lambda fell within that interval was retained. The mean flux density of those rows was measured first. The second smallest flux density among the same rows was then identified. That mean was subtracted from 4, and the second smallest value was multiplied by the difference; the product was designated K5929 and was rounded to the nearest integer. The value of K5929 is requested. -69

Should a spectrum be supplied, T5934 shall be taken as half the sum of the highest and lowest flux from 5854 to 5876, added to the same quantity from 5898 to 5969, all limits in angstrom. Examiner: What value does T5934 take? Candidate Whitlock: 22.0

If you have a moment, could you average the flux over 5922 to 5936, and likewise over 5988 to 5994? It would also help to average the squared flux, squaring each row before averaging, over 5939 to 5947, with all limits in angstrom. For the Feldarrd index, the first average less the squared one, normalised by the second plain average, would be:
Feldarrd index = -9.4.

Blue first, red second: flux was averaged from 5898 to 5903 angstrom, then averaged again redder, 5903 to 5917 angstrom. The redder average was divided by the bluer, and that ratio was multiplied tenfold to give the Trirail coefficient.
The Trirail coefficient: 11.0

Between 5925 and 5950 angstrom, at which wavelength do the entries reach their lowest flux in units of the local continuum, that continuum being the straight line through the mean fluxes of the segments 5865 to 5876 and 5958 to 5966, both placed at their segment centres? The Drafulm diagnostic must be 5931.82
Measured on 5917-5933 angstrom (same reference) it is 5918.17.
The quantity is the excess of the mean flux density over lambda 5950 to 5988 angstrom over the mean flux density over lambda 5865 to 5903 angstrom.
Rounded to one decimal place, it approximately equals 0.5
